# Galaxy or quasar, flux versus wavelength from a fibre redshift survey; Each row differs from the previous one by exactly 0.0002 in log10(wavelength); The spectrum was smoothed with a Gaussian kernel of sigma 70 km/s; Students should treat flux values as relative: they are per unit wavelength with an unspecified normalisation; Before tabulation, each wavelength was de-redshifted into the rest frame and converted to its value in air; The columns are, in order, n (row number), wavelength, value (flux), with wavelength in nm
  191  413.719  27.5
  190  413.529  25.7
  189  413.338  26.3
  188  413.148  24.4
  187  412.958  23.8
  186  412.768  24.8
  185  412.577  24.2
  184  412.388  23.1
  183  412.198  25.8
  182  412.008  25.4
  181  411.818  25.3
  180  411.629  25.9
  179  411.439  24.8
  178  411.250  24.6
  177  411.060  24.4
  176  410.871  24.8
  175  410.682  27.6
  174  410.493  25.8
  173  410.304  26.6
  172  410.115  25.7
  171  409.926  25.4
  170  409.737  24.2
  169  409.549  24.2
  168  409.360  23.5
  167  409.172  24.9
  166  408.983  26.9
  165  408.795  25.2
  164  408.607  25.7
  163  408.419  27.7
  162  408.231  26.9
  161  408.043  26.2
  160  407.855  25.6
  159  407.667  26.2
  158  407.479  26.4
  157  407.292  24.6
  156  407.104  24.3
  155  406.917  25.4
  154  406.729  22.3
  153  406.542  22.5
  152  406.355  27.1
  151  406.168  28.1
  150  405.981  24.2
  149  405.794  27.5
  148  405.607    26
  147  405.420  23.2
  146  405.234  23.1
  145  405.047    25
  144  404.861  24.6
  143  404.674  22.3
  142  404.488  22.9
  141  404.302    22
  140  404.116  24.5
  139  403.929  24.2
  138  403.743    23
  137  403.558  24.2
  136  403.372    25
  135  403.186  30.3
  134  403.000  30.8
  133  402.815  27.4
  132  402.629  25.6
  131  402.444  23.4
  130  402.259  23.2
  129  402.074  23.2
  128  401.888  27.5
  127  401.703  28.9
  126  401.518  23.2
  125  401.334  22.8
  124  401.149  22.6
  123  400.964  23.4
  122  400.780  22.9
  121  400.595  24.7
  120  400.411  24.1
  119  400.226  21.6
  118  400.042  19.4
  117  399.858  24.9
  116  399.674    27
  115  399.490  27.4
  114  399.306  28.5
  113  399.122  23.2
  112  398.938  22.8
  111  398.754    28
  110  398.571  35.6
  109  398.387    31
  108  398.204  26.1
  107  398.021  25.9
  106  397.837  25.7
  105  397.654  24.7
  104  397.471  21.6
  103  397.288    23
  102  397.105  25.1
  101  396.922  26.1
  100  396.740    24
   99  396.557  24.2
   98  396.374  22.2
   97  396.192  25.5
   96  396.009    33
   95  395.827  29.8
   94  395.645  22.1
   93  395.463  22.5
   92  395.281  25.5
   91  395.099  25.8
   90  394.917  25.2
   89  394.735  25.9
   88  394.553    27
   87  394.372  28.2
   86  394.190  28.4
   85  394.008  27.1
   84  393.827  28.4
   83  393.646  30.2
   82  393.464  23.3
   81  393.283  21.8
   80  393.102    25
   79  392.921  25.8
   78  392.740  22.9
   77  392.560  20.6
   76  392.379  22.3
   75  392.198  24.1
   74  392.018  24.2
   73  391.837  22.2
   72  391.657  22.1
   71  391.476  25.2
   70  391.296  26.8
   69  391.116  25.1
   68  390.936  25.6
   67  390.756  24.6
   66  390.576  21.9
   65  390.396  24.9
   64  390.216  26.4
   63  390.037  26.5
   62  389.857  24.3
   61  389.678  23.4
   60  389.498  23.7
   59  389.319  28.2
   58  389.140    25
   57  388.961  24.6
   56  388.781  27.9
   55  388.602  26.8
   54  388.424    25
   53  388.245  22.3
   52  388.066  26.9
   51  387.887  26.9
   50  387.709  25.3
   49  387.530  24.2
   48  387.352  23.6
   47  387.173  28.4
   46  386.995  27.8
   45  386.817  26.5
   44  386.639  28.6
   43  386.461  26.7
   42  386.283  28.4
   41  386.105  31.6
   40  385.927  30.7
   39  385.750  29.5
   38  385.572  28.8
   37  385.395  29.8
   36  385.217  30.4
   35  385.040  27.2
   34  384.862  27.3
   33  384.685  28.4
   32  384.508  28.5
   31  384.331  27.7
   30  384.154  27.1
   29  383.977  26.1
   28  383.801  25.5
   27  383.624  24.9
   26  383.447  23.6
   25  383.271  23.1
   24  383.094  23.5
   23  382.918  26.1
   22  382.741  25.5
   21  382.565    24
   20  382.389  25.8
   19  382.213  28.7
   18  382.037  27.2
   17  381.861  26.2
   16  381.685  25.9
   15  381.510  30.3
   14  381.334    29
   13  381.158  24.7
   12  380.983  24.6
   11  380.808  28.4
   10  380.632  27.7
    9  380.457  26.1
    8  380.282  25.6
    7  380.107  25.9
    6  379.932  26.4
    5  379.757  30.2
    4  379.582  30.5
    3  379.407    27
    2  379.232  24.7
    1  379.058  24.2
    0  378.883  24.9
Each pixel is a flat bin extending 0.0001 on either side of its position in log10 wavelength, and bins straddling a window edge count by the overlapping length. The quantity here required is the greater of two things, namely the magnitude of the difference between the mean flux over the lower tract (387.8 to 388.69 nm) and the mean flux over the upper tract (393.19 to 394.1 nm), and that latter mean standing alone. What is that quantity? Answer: 26.2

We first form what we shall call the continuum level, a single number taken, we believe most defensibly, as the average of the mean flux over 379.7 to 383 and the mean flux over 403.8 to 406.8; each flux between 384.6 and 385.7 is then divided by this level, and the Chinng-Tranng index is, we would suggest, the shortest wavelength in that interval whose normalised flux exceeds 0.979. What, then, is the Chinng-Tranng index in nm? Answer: 384.685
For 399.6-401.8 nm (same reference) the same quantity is 399.674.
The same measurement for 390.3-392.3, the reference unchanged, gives 390.936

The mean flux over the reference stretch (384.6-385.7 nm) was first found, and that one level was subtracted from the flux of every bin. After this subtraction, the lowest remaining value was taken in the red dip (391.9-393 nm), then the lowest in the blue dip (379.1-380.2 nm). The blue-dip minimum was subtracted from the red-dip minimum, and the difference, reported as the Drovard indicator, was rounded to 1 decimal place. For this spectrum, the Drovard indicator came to -4.1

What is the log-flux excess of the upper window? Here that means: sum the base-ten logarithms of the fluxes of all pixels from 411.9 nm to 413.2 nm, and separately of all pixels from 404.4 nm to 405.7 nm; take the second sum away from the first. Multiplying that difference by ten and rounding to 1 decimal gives 0.8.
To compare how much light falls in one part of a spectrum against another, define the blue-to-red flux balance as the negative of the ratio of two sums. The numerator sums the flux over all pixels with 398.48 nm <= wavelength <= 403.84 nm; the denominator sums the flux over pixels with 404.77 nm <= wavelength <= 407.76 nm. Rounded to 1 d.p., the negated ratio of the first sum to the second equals -1.8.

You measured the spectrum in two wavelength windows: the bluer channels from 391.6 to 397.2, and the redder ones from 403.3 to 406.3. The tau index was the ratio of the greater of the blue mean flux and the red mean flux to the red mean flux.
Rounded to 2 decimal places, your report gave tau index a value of 1.03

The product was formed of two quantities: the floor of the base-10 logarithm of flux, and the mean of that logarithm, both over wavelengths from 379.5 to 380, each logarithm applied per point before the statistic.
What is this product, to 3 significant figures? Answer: 2.08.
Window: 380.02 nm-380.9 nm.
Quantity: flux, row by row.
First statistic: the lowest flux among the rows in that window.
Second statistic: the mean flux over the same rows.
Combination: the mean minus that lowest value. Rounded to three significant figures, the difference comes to 1.14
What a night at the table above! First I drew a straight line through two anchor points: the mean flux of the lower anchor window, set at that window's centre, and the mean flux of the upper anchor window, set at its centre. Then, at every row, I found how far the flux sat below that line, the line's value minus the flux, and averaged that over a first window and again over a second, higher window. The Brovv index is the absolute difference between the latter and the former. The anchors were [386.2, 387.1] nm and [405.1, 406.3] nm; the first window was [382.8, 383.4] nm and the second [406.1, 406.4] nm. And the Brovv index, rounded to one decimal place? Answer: 6.1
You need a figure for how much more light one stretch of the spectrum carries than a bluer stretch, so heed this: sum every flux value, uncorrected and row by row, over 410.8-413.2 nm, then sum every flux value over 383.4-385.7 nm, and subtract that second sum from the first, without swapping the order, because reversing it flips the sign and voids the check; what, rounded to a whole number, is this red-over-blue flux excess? -34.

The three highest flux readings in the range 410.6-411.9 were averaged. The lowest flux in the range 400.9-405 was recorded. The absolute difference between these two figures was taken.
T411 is 4.3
